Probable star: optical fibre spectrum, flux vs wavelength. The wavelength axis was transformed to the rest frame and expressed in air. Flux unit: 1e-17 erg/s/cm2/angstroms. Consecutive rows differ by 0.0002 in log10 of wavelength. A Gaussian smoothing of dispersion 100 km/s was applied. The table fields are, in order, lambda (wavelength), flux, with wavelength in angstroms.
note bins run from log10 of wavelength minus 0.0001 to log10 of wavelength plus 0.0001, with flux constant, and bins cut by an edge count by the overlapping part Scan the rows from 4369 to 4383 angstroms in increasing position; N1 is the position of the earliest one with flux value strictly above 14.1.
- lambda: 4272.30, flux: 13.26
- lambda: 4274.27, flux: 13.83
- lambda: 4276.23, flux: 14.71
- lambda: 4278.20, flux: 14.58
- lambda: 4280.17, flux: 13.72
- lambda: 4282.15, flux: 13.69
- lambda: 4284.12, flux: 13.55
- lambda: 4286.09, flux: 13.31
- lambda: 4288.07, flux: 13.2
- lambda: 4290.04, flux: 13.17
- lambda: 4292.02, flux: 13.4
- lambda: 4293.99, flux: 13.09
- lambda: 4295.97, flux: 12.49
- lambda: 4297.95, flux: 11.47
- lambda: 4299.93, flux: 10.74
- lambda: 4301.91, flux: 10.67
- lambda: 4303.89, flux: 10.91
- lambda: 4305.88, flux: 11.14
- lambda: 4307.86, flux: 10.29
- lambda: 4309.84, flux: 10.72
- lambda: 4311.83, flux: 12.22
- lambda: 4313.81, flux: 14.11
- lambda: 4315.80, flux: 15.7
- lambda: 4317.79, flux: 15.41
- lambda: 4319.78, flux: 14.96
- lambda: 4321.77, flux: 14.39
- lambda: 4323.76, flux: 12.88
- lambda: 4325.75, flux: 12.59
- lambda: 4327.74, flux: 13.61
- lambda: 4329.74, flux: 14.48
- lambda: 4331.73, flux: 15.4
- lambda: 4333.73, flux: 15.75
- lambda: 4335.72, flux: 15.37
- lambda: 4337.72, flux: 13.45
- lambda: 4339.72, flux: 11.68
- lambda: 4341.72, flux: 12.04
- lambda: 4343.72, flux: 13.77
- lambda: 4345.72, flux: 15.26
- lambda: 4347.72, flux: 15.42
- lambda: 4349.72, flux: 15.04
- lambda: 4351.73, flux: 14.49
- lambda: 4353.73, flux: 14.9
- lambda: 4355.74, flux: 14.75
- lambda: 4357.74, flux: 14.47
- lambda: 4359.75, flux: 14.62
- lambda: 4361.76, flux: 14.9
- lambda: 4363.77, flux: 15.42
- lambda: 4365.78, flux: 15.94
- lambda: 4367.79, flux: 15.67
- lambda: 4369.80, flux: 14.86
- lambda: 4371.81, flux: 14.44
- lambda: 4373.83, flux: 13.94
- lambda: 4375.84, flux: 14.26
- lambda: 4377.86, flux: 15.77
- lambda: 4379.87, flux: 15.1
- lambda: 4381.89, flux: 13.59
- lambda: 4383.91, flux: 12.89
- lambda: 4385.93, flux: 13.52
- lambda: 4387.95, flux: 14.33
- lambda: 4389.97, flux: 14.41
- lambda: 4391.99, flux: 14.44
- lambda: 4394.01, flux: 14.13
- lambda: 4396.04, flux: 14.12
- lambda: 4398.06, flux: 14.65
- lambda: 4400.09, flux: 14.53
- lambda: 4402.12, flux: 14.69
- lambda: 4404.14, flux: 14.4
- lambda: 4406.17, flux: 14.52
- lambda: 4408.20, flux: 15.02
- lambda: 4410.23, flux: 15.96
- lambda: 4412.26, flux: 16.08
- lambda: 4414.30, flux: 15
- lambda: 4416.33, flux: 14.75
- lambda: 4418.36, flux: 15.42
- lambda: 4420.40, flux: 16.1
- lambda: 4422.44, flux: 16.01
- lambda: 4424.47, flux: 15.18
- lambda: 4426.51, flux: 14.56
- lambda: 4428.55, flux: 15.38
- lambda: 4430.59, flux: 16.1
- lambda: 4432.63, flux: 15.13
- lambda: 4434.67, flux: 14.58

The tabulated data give 4369.80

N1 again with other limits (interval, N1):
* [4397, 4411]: 4398.06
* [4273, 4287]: 4276.23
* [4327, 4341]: 4329.74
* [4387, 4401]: 4387.95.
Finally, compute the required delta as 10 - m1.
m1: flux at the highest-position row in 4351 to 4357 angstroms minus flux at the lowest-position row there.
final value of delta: 9.7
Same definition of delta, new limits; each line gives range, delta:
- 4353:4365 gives 9.5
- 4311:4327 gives 9.6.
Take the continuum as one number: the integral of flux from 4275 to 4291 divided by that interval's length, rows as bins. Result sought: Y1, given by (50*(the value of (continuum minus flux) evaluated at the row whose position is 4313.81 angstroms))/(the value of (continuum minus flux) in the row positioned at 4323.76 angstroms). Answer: -21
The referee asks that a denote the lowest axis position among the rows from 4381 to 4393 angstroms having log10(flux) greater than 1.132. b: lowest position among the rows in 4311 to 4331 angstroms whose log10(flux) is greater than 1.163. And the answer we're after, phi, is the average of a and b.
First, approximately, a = 4381.89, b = 4315.80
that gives 4348.8 angstroms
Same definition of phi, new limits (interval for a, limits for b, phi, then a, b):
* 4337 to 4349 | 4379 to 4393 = 4361.8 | 4343.72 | 4379.87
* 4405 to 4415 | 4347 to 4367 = 4376.9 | 4406.17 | 4347.72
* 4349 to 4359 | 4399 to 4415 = 4375.9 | 4349.72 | 4402.12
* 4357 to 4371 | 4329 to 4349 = 4344.7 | 4357.74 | 4331.73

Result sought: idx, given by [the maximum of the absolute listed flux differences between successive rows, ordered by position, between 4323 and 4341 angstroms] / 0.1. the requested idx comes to 19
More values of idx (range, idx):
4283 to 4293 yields 2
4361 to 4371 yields 8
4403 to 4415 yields 11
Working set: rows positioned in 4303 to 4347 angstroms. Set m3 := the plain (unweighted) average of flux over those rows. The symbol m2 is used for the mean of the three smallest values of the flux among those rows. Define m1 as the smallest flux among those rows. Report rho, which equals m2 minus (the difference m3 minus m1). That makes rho 7.5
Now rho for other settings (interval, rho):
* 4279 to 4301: 9.4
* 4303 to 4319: 8.4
